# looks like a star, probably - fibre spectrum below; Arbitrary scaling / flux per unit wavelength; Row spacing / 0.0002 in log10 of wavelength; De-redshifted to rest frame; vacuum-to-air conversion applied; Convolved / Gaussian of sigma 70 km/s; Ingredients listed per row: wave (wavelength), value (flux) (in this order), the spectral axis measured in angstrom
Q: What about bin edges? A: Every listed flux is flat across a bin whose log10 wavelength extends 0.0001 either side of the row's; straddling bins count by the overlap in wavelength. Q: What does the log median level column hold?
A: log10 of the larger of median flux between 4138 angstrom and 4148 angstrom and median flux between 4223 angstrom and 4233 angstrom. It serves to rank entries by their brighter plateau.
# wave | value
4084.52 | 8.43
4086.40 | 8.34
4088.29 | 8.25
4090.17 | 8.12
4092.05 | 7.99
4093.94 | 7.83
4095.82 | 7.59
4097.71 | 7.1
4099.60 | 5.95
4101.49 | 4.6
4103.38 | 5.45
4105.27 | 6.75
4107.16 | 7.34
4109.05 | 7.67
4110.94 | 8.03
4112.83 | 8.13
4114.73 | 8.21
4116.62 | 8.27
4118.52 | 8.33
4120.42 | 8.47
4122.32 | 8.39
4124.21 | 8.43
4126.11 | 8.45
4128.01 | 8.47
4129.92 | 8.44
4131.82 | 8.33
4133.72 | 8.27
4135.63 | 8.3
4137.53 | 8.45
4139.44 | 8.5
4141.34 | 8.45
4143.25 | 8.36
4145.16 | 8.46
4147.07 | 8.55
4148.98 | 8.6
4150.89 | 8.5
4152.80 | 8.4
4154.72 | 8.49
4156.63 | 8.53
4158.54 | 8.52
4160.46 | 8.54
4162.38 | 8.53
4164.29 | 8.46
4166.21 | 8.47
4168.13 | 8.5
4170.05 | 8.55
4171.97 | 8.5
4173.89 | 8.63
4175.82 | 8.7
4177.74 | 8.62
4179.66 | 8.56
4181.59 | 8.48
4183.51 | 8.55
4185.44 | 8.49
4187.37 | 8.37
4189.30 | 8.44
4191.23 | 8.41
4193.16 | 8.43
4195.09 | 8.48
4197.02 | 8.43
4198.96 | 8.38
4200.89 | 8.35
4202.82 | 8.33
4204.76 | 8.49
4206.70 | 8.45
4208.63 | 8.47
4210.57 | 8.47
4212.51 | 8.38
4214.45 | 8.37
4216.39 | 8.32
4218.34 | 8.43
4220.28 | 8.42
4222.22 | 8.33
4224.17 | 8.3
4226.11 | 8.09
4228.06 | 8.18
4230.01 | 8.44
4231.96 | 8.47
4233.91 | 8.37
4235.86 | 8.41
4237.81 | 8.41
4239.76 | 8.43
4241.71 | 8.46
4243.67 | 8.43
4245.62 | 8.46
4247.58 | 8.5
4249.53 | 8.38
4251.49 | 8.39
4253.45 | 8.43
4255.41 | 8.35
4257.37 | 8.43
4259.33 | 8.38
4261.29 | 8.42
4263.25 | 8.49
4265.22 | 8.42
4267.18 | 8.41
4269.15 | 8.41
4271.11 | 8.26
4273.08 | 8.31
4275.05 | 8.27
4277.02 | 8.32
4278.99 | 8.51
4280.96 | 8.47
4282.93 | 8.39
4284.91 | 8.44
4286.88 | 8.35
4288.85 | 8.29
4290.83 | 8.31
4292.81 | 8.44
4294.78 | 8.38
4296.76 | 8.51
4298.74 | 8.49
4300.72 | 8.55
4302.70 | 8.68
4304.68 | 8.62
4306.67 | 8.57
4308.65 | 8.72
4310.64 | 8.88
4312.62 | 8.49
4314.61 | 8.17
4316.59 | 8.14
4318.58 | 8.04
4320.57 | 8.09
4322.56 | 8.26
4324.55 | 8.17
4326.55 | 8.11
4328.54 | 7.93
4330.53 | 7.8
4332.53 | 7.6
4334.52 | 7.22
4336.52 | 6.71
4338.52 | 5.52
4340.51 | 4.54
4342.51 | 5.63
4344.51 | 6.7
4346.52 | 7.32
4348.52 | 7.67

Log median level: 0.9274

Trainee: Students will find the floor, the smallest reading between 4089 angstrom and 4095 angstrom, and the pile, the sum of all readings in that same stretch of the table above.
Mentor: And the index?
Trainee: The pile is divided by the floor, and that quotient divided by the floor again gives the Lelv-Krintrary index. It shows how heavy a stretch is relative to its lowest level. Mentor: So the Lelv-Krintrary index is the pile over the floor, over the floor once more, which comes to 0.390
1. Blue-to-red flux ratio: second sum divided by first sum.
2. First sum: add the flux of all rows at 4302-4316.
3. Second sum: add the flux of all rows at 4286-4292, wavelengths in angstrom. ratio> 0.4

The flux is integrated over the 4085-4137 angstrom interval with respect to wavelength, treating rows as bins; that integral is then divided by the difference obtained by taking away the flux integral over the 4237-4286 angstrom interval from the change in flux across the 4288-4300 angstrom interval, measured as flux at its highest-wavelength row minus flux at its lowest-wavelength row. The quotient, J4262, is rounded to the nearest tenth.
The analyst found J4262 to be -1.0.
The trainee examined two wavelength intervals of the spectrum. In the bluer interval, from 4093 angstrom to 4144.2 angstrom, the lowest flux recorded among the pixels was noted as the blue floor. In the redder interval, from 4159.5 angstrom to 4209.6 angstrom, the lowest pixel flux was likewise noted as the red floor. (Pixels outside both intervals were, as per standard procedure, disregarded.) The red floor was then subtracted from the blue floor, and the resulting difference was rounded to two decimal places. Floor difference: -3.73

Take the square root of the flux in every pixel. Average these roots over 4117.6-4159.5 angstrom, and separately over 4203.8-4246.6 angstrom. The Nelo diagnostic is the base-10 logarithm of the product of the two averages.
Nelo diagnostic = 0.925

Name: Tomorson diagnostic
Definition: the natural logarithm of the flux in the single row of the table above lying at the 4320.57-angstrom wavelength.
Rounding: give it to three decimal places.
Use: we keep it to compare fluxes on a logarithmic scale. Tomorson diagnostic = 2.091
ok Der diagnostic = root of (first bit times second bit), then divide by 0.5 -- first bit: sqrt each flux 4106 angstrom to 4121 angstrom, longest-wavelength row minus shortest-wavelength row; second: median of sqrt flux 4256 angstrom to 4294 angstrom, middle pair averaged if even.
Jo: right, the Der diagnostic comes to 1.5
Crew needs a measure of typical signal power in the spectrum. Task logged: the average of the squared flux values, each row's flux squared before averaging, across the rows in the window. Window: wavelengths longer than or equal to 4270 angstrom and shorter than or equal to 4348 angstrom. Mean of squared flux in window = 64.1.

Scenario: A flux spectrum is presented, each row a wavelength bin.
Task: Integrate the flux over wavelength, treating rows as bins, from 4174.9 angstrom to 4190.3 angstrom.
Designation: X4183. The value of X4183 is 131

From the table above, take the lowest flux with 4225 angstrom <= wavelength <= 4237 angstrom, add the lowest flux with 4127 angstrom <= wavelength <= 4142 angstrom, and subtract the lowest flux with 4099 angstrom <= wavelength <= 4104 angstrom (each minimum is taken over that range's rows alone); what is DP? 11.8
